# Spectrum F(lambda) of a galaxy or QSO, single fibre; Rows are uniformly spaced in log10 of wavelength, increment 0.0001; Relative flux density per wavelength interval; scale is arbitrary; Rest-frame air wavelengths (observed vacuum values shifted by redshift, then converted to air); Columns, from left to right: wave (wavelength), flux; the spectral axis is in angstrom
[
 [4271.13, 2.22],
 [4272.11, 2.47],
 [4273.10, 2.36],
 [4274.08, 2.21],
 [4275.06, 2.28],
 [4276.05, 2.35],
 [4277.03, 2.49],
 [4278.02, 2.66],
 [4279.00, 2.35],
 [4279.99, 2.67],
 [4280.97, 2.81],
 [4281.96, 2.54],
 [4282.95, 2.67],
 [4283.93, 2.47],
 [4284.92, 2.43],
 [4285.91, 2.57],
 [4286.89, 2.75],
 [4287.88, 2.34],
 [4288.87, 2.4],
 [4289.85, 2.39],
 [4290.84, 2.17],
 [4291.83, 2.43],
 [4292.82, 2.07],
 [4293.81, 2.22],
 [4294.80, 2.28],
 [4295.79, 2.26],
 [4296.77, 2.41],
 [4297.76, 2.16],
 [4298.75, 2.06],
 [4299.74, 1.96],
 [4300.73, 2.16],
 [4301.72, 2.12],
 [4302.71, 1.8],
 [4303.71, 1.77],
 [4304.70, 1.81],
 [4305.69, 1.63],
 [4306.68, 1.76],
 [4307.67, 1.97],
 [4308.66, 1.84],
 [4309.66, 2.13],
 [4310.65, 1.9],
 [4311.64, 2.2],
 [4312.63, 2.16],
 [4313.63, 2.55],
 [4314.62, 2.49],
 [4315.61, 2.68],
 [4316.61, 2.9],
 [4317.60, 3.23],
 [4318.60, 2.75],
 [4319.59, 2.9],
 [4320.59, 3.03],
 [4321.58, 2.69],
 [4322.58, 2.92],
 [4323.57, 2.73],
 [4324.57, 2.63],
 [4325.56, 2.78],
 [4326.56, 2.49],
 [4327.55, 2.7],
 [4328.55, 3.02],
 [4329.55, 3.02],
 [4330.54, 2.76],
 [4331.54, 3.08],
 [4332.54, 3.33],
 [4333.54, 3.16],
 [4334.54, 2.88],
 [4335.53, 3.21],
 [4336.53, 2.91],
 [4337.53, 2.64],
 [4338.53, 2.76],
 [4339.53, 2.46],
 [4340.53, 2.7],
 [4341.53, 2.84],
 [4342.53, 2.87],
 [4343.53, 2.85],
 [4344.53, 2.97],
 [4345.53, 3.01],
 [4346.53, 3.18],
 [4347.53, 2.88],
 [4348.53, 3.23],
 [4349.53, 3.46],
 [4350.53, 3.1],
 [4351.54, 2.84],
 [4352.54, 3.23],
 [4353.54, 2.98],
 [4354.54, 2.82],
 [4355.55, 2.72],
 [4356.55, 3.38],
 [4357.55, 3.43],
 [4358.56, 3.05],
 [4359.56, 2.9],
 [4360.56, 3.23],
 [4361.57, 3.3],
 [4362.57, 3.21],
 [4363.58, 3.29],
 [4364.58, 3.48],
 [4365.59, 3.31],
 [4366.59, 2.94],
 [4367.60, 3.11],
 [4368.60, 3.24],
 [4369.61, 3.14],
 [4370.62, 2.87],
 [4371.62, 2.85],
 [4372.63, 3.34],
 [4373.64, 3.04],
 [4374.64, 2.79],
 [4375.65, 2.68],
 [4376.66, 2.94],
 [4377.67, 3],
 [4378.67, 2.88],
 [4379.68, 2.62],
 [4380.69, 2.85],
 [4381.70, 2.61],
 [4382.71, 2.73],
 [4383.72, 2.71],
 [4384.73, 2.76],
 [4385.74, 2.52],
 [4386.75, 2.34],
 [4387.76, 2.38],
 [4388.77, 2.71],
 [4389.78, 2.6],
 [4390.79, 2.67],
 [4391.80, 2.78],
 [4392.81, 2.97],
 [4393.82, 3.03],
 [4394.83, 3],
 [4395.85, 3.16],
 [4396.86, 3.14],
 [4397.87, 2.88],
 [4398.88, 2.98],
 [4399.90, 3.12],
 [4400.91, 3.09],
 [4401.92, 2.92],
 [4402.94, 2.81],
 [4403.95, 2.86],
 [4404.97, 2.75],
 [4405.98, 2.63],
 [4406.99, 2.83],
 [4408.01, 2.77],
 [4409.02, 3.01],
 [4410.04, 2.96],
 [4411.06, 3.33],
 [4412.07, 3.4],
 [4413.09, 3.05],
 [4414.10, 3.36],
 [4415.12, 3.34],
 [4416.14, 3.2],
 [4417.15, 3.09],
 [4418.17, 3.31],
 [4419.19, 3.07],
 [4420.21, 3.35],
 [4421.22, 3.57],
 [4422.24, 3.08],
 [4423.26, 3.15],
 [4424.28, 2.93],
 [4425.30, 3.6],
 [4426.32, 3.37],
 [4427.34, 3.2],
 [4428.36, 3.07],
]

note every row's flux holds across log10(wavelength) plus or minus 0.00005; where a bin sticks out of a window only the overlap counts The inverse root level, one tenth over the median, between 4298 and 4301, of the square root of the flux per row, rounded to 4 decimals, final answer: 0.0697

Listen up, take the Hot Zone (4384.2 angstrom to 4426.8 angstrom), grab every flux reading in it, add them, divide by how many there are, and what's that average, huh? 3.00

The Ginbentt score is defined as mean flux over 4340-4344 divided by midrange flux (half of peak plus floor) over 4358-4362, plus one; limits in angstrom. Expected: 1.91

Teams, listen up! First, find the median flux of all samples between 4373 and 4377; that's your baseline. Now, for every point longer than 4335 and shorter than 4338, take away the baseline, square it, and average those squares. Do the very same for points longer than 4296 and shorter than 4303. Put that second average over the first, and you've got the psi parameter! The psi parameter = 11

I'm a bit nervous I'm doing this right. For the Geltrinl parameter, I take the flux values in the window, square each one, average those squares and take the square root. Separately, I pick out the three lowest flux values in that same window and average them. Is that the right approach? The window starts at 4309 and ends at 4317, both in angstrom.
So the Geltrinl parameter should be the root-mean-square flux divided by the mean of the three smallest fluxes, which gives 1.16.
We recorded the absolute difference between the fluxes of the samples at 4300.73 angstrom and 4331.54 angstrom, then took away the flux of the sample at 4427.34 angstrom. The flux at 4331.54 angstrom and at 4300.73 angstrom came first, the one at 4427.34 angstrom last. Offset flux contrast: -2.28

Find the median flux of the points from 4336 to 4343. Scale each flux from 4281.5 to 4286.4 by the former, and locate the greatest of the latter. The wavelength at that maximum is 4282.95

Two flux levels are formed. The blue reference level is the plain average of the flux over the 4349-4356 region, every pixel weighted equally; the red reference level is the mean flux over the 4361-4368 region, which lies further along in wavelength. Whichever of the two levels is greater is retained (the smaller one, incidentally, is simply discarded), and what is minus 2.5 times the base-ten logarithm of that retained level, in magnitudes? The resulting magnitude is -1.274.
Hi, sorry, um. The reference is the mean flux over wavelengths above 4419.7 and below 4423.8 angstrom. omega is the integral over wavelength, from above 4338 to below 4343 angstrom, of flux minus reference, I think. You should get -2.8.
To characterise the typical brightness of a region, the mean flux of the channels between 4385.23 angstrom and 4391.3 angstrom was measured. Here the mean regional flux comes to 2.5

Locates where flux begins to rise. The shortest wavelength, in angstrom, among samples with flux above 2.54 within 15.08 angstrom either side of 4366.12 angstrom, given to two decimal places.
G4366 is 4351.54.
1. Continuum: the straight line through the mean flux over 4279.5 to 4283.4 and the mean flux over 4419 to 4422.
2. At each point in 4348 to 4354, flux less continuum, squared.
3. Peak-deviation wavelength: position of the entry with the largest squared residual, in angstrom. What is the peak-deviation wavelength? 4349.53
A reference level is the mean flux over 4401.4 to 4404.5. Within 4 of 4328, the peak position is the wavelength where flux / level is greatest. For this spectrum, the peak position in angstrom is 4331.54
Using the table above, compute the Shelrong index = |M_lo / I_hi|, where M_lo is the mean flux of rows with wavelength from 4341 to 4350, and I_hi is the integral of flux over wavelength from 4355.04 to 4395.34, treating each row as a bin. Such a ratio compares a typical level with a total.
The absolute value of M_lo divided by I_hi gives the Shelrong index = 0.026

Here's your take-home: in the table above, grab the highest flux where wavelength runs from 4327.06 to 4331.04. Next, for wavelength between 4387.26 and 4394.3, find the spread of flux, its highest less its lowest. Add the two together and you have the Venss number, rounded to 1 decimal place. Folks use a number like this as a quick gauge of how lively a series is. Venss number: 3.7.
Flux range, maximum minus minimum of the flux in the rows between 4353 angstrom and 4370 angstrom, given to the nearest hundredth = 0.76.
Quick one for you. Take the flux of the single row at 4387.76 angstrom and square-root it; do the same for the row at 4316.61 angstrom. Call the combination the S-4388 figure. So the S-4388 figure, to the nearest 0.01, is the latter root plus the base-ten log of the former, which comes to 1.89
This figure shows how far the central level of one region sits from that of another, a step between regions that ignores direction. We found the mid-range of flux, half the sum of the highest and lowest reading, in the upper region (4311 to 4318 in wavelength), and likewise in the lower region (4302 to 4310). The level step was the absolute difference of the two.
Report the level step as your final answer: 0.8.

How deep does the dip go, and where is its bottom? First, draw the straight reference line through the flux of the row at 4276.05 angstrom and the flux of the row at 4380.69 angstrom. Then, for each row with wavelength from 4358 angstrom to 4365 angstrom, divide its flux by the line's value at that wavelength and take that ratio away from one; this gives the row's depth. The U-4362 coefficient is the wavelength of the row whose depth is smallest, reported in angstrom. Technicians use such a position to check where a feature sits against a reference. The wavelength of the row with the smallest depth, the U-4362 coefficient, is 4364.58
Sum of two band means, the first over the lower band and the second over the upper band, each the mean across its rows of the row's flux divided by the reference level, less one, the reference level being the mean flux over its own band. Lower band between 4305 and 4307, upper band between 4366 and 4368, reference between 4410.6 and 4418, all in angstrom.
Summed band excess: -0.55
